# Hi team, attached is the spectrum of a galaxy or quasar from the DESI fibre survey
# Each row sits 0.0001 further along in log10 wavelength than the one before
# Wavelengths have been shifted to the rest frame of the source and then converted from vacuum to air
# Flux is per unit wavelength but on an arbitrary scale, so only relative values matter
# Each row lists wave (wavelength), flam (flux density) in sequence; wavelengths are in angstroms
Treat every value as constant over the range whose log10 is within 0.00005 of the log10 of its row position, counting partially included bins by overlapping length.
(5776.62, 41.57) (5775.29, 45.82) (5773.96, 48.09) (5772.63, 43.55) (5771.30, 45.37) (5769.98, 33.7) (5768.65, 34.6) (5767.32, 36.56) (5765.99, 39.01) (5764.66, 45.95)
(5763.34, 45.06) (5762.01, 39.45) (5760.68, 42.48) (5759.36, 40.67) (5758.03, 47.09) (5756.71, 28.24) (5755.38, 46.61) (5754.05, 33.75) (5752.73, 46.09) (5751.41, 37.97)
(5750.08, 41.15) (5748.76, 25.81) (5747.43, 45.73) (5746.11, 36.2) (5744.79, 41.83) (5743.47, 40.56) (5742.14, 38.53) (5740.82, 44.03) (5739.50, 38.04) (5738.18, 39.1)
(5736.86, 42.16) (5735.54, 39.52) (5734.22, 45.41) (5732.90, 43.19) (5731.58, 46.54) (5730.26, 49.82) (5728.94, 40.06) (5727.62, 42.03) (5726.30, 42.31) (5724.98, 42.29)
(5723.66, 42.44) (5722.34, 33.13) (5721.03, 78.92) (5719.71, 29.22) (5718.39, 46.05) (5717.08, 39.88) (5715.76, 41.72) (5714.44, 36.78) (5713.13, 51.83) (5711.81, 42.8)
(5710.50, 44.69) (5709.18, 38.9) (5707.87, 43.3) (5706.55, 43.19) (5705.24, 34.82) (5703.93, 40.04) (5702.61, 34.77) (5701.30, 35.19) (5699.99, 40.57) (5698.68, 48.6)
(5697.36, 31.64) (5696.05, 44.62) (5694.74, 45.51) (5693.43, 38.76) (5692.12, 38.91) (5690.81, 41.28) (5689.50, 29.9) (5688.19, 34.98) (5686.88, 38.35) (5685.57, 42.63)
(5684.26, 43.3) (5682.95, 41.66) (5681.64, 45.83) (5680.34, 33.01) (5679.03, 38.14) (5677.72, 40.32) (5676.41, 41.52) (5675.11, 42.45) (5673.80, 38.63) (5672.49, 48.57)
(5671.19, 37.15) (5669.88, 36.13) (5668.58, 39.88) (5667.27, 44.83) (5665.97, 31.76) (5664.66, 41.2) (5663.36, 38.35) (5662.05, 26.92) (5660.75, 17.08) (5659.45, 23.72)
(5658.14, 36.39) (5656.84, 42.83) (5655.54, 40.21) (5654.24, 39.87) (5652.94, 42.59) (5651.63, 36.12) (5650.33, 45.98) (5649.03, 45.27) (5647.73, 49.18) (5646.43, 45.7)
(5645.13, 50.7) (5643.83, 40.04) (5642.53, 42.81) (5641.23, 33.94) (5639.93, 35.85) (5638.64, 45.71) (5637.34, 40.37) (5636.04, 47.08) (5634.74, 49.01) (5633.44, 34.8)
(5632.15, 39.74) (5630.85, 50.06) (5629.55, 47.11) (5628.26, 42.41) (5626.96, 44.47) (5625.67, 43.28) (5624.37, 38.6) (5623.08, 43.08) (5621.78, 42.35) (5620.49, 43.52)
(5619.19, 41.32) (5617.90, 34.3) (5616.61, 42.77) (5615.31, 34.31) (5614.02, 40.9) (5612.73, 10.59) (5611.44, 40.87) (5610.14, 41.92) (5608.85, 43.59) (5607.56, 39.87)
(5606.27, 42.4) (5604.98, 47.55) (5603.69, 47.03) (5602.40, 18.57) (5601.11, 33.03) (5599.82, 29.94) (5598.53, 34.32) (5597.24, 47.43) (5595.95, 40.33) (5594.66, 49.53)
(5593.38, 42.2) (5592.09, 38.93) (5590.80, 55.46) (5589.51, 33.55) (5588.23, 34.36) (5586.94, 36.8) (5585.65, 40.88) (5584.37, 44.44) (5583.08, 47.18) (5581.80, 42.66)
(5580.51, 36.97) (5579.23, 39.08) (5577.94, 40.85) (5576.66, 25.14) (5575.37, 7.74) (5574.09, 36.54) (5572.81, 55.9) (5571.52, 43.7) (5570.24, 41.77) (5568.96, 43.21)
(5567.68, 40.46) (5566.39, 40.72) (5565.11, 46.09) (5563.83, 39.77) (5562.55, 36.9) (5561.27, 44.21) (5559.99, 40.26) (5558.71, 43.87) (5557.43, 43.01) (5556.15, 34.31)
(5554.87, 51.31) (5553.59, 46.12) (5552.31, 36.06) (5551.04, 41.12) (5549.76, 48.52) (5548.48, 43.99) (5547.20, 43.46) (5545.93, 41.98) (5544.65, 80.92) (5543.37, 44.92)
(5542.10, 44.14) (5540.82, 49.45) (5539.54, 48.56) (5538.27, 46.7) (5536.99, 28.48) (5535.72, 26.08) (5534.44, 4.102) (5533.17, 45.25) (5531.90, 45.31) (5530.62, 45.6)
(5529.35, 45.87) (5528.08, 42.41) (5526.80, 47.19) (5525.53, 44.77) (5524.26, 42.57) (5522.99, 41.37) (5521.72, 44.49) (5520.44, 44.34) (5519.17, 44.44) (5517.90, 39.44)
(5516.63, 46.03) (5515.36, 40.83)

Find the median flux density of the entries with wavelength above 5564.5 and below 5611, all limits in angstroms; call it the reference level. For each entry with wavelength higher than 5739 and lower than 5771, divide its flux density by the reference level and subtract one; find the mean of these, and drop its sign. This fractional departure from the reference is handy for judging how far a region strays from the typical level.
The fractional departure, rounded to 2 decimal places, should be 0.03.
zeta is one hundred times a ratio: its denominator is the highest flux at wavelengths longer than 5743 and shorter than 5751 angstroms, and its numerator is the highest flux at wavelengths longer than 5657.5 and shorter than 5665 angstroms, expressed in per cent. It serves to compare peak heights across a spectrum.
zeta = 90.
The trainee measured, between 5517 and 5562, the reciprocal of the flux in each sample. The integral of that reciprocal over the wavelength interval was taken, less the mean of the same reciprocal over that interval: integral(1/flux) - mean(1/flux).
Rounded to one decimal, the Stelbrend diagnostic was 1.3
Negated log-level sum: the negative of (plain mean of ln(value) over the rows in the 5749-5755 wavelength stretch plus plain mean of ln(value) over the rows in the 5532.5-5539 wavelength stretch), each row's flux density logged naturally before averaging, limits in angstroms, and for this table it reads -6.81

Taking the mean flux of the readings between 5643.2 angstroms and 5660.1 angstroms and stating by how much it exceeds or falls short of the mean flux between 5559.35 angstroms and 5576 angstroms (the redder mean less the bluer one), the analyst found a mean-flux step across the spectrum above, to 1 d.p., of 1.6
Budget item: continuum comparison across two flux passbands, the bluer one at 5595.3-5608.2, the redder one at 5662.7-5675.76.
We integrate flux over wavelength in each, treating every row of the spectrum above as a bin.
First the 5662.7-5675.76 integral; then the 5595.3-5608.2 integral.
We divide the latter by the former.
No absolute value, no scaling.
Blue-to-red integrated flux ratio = 0.942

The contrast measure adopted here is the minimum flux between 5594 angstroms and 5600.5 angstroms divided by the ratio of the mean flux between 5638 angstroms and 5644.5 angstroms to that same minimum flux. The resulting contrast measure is 23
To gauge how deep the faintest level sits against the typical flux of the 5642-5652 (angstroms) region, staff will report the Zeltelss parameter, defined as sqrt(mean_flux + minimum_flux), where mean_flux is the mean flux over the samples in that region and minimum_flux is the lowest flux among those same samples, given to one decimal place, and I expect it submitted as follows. 9.0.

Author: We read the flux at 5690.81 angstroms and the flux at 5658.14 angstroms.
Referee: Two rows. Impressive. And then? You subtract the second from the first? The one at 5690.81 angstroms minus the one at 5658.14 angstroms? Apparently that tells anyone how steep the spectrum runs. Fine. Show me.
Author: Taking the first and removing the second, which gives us 4.9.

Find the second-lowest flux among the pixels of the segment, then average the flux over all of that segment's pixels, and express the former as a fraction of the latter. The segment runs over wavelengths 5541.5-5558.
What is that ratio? 0.781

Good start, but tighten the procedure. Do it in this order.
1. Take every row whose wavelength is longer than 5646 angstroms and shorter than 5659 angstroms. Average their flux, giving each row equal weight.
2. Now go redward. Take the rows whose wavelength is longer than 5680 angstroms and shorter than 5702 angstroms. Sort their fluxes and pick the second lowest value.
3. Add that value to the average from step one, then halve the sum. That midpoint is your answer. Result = 37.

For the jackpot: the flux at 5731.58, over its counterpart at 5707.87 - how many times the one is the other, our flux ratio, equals 1.07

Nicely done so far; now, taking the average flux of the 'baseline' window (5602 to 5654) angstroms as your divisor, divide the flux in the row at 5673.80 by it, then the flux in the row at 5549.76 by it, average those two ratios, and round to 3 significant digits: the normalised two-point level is 1.06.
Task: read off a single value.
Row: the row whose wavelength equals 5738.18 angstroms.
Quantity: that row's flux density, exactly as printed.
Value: 39.1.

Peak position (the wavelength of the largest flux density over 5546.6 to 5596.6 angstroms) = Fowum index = 5572.81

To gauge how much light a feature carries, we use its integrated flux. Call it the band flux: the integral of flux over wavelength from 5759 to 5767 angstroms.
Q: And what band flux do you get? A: 335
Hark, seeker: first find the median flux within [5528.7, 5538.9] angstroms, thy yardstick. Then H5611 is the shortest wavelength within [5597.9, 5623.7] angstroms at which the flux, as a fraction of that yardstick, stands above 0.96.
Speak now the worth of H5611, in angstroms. 5603.69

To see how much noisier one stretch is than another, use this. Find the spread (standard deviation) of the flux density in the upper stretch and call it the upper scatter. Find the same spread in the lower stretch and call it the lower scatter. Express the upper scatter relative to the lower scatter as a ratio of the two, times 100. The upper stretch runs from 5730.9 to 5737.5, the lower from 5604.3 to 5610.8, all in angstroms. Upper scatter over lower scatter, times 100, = 97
